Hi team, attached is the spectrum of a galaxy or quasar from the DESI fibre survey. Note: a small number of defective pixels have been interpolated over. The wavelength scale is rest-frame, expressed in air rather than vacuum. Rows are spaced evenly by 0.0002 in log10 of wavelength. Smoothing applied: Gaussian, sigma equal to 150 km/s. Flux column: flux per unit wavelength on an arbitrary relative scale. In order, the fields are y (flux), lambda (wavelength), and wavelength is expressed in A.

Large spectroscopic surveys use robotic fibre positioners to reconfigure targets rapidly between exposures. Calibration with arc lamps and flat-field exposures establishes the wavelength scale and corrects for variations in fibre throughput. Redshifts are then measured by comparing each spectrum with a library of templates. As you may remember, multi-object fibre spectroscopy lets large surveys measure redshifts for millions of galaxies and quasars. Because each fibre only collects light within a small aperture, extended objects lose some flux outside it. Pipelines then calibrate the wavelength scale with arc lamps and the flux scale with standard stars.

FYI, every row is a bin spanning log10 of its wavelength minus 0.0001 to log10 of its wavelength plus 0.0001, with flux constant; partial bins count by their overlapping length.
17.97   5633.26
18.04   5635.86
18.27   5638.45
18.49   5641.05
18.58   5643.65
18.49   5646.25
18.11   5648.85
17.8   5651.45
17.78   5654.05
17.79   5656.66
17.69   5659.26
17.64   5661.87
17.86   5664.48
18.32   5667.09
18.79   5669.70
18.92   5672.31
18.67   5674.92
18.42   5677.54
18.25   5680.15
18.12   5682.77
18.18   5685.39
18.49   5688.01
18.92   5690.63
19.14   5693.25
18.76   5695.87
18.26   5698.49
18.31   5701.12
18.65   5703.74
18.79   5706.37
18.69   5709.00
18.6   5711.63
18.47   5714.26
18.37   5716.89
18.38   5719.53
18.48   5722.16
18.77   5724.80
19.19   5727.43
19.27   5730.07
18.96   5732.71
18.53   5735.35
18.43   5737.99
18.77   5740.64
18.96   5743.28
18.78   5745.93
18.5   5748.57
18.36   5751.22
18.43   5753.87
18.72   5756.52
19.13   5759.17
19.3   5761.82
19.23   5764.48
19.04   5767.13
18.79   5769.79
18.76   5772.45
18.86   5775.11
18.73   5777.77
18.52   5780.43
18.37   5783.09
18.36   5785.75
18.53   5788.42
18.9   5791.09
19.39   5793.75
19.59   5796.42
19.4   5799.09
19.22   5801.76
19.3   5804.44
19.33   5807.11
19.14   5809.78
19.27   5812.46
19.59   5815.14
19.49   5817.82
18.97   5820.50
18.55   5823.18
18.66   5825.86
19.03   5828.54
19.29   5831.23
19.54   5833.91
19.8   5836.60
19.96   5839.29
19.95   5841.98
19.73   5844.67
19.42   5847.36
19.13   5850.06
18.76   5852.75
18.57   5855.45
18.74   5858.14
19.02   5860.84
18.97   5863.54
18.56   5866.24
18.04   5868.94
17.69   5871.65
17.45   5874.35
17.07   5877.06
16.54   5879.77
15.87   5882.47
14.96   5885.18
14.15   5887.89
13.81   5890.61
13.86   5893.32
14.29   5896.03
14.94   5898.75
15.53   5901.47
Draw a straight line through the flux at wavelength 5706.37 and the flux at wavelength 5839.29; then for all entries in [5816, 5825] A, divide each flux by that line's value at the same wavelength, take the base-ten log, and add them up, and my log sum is -0.05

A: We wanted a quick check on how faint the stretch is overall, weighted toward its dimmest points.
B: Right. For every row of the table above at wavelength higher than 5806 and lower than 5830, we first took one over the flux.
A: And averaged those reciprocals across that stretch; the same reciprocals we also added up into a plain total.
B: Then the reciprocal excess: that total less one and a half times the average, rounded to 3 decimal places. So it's 0.392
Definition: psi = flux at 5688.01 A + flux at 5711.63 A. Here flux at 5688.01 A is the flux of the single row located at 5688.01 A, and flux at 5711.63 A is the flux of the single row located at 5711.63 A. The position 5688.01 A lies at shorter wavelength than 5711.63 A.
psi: 37.1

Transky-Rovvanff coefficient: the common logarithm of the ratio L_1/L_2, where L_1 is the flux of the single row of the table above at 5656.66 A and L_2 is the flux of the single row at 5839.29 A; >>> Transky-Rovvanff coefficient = -0.05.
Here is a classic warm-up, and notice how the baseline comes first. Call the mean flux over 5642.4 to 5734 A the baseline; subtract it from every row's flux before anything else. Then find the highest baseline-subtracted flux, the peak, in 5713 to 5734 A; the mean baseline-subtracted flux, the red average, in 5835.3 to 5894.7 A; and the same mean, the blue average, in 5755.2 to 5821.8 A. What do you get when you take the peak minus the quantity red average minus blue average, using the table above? 2.1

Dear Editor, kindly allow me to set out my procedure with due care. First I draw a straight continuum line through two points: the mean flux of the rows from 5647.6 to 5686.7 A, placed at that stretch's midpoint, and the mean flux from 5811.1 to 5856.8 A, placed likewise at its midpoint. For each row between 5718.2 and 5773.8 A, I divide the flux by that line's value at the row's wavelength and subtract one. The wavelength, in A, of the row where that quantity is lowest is 5751.22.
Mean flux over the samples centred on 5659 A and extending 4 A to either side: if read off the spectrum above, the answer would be 17.7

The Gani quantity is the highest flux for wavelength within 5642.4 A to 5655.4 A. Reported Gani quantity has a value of 18.58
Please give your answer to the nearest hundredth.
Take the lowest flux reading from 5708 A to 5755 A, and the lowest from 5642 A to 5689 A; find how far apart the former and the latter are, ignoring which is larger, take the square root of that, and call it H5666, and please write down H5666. 0.85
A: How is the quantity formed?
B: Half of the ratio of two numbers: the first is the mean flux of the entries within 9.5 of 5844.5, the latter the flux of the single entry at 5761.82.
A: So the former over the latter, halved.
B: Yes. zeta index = 0.506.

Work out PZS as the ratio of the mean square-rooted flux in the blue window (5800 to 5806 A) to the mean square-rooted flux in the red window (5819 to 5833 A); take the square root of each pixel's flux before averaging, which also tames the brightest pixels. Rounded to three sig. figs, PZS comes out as 1.01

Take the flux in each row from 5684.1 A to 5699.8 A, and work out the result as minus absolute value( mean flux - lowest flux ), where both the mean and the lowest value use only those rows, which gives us -0.45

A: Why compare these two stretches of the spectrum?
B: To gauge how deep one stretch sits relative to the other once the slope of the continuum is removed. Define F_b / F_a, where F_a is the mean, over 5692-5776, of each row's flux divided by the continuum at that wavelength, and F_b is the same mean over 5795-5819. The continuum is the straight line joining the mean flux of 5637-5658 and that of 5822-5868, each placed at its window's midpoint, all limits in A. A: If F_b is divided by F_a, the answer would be 1.01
